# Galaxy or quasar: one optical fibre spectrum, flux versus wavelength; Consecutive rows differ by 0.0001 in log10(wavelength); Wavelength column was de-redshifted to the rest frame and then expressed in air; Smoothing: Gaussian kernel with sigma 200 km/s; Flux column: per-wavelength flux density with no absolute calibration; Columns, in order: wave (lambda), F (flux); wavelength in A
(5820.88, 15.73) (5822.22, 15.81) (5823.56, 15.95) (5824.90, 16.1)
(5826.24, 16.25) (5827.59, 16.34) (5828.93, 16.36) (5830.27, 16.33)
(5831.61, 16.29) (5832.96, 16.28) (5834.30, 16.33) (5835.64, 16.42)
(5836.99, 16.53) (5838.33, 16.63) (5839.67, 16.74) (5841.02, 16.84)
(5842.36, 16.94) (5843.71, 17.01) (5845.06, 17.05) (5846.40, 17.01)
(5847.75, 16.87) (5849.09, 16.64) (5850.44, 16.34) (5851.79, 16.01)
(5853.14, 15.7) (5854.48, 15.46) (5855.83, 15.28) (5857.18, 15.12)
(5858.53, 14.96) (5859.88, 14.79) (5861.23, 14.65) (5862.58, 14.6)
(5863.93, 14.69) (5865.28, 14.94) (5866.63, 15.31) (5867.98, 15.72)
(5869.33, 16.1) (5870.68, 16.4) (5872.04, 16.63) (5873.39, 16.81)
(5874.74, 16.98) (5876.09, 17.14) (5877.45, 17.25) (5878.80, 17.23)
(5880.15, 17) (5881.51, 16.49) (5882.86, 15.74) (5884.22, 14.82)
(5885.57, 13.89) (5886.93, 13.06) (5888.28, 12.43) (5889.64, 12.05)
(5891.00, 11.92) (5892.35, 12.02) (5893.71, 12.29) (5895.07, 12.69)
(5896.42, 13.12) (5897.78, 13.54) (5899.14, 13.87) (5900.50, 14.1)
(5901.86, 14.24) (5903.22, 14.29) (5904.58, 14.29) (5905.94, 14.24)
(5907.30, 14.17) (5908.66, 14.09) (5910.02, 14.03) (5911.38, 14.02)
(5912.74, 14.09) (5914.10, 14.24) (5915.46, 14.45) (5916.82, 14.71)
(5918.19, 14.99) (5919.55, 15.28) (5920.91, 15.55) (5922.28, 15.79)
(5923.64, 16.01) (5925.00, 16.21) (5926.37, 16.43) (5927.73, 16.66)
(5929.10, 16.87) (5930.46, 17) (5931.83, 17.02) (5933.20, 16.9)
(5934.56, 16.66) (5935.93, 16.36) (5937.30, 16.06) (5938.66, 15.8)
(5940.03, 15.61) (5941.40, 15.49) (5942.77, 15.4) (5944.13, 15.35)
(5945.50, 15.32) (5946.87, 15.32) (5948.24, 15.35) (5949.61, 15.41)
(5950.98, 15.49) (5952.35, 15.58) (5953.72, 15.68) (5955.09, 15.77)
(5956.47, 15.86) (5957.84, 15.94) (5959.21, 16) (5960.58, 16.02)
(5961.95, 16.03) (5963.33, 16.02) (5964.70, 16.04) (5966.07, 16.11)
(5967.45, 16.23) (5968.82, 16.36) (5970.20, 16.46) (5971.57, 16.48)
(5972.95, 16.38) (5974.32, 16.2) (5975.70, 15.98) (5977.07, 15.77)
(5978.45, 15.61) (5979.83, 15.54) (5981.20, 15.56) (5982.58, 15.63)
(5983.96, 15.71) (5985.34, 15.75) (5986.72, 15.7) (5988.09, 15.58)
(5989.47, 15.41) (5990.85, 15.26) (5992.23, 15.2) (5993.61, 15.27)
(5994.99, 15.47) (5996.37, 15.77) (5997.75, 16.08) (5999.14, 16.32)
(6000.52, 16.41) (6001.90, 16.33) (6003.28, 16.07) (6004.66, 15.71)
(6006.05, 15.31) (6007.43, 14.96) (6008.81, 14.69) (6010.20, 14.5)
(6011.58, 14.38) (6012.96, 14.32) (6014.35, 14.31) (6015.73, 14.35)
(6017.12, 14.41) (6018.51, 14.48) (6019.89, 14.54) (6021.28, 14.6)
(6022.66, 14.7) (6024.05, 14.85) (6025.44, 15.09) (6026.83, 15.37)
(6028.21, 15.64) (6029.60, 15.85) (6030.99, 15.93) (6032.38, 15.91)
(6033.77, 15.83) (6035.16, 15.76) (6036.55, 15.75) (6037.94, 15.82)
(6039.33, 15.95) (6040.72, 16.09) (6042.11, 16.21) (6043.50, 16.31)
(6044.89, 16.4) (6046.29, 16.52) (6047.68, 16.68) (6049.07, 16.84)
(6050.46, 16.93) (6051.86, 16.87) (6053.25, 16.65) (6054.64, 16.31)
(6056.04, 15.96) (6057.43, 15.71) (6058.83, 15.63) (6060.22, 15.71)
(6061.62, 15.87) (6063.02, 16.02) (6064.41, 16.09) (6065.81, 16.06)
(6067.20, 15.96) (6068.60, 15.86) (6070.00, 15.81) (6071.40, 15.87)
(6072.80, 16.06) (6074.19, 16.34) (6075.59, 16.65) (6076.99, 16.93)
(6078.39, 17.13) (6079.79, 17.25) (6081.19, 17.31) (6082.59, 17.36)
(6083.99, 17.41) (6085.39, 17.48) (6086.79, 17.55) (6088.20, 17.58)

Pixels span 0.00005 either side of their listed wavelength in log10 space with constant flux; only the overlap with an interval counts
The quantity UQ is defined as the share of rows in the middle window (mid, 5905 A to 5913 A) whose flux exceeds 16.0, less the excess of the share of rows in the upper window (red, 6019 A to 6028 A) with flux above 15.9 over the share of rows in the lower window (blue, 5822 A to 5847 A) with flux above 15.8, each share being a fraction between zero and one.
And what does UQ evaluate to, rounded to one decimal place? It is 1.0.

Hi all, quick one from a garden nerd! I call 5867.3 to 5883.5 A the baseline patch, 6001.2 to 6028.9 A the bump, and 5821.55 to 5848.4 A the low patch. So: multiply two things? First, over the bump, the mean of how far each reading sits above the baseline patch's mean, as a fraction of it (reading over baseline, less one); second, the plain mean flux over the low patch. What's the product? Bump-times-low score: -1.7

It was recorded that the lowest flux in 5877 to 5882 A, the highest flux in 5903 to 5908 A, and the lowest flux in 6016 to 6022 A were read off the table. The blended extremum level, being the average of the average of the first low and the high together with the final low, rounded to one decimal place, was 14.9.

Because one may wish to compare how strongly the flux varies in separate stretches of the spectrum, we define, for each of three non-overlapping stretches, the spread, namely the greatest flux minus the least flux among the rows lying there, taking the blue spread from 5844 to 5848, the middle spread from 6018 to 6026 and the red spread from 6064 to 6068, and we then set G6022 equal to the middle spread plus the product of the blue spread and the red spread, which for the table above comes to 0.63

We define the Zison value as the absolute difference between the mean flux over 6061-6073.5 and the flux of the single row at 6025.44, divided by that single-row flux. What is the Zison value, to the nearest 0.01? 0.06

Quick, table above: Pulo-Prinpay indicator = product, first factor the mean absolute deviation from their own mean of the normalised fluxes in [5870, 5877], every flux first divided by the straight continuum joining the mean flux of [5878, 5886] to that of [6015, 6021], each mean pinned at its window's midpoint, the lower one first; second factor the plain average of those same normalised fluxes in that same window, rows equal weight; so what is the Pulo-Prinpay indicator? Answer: 0.016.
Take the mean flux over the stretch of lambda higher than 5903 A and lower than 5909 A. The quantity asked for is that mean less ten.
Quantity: 4.22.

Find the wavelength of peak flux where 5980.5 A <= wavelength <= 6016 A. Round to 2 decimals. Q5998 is 6000.52 A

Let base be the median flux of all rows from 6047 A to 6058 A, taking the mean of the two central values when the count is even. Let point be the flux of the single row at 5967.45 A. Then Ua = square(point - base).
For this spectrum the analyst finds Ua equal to 0.19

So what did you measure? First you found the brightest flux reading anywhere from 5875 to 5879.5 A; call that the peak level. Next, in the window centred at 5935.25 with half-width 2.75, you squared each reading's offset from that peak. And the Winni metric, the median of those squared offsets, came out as 1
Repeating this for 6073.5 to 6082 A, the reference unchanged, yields 0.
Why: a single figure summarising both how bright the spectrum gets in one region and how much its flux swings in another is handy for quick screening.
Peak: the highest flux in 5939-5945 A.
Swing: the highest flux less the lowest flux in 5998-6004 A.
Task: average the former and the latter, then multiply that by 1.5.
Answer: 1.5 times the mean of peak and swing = 12.0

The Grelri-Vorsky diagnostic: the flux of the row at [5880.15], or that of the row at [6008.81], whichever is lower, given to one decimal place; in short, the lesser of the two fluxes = 14.7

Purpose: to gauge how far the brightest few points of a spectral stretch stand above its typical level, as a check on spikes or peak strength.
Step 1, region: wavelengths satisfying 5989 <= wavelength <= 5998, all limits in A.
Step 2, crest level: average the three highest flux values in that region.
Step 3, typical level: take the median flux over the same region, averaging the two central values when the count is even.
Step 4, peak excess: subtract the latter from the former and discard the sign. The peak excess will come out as 0.36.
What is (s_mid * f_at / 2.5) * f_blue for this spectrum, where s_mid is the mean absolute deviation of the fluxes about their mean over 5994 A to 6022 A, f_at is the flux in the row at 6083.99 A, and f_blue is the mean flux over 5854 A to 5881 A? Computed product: 79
